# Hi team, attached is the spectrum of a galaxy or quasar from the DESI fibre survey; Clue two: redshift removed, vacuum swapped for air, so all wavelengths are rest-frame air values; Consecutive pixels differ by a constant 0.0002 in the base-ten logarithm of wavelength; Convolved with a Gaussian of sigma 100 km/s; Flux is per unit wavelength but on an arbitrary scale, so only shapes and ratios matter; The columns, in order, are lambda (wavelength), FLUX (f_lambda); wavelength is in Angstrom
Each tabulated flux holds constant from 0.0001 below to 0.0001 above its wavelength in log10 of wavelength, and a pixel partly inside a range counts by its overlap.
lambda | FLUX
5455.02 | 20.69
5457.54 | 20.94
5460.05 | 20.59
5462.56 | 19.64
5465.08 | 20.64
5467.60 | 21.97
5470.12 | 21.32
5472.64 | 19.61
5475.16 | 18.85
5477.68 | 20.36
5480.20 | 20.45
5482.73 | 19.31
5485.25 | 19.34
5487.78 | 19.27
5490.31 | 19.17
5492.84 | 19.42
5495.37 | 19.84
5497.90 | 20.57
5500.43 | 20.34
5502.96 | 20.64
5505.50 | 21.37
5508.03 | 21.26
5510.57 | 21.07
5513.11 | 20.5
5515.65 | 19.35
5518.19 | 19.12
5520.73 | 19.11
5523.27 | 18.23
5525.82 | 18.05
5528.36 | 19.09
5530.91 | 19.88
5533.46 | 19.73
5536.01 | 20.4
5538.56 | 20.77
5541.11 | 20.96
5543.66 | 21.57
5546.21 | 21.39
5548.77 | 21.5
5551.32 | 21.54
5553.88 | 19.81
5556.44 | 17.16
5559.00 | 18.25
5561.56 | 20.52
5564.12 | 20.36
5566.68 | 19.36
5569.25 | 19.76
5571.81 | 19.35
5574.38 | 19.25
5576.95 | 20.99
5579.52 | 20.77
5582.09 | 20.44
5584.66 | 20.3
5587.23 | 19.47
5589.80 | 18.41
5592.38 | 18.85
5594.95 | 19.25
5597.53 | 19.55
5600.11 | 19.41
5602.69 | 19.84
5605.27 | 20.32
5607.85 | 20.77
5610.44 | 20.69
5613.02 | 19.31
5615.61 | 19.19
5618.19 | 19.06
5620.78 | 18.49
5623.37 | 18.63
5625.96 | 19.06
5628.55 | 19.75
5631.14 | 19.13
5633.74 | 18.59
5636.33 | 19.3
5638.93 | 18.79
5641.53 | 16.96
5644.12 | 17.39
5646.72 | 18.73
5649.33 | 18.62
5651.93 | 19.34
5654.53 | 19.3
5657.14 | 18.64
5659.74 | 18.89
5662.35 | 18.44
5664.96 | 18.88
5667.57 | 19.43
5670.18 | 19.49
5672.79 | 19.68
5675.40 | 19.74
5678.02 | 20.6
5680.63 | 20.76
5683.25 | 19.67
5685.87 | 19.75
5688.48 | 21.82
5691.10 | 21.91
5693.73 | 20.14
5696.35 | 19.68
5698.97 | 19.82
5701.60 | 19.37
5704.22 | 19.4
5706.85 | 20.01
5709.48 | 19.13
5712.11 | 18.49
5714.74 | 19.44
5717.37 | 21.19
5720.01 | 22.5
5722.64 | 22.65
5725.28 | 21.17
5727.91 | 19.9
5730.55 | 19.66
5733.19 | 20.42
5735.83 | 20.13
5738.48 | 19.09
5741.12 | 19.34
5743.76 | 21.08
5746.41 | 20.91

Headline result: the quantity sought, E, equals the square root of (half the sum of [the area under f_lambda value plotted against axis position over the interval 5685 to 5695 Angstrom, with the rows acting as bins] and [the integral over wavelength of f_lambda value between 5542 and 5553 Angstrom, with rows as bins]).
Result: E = 14.9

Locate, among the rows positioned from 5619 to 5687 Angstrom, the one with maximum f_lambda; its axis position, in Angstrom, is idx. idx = 5680.63 Angstrom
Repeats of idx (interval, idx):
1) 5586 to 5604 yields 5602.69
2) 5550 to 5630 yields 5551.32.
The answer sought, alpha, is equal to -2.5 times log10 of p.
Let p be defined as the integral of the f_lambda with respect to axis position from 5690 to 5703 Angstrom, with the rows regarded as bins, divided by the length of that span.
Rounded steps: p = 20.1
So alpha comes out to -3.26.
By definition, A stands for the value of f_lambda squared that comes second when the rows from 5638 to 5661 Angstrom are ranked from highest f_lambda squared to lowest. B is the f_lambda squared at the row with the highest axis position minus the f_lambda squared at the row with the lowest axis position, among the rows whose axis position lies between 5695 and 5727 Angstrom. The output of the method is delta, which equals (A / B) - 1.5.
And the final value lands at 5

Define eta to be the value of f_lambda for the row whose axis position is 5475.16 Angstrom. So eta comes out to 18.85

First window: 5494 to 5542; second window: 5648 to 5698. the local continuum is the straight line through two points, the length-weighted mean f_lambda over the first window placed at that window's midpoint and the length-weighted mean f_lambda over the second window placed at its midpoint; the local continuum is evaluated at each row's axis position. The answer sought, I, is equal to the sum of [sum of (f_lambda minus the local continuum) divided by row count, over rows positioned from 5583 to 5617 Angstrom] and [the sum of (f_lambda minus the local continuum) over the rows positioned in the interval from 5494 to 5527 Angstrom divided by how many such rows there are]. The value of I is -0.3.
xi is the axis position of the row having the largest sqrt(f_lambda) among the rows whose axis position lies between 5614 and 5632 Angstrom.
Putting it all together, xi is 5628.55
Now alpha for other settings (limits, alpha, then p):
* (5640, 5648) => -3.12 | 17.7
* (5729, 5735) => -3.25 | 20.0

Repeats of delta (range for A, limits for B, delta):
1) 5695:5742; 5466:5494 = -6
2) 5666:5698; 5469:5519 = -7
